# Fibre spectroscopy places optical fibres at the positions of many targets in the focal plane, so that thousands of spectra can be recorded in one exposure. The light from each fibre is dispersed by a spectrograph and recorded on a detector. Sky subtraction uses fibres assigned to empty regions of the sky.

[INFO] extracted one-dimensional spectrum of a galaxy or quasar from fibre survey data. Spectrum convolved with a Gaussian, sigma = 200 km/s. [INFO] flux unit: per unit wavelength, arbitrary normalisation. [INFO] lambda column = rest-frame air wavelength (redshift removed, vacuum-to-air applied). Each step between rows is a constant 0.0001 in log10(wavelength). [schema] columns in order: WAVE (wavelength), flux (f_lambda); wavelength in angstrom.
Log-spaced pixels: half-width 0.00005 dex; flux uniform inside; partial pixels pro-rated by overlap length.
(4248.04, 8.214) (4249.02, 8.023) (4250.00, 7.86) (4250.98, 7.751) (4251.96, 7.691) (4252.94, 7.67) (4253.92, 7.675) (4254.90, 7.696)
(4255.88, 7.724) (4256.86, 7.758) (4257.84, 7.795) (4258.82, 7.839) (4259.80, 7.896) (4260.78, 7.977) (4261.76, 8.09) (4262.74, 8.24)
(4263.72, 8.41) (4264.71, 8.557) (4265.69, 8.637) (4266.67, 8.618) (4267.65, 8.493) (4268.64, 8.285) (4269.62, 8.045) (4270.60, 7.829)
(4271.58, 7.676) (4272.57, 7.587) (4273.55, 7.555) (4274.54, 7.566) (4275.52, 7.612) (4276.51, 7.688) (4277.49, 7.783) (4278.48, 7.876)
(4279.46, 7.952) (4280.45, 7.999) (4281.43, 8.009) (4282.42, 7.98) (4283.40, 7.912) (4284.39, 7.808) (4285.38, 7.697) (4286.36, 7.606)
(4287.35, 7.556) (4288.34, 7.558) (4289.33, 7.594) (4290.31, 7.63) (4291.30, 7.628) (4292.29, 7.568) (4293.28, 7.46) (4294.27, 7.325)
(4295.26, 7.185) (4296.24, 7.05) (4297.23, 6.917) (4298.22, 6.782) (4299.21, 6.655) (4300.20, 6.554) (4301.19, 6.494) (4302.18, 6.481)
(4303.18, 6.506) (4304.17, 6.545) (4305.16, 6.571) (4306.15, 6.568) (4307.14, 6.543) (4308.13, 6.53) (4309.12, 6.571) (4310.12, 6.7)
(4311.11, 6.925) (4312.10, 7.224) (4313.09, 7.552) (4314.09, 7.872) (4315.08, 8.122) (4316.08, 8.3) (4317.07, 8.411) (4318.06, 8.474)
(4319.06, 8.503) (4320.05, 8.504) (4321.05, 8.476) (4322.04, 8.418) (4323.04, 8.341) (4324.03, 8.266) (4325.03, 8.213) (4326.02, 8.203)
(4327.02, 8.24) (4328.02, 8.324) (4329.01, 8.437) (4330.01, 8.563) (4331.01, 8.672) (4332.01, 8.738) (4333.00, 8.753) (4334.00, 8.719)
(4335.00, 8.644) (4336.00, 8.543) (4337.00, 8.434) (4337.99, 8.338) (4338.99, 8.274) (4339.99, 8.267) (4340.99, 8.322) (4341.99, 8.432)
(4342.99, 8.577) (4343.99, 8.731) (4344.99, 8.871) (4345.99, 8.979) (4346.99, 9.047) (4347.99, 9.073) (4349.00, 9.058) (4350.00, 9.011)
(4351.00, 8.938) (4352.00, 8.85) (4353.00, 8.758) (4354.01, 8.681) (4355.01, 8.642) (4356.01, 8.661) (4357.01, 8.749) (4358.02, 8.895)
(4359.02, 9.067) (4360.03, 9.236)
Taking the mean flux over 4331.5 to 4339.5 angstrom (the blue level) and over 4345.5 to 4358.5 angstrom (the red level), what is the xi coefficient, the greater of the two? 8.87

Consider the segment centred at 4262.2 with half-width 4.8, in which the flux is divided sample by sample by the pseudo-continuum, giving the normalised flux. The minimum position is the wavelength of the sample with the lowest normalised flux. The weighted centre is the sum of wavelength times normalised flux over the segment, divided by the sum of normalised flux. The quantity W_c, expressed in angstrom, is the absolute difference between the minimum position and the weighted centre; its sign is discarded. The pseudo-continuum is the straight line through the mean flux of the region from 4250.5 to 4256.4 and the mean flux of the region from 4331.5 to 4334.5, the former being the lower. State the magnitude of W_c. 4.5 angstrom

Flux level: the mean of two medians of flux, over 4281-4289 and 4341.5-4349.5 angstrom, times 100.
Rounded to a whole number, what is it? 834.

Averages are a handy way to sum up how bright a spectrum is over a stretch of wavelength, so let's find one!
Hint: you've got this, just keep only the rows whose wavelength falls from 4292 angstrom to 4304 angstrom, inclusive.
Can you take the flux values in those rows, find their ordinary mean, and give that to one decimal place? 6.9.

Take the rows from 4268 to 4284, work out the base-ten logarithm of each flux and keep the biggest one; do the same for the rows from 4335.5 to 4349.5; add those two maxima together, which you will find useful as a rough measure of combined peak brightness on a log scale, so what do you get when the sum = 1.876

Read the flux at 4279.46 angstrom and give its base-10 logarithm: 0.900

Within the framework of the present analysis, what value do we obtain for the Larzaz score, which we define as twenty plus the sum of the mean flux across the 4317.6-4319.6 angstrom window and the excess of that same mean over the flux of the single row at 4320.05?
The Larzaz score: 28.5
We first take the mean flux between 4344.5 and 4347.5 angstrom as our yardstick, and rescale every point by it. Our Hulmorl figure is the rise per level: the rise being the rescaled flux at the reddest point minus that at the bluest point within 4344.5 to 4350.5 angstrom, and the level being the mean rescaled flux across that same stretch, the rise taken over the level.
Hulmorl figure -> 0.016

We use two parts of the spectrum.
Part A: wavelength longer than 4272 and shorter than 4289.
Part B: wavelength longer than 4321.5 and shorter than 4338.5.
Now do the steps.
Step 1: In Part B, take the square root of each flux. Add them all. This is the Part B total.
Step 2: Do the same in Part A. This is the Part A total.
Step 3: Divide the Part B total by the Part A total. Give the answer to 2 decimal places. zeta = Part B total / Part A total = 1.04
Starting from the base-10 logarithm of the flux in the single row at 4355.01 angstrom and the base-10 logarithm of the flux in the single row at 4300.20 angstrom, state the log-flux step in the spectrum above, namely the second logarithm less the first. -0.12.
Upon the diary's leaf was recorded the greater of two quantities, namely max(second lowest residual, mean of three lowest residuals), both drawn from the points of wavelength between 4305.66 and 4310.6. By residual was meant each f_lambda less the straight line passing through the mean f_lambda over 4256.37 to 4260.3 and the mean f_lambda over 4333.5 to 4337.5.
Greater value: -1.8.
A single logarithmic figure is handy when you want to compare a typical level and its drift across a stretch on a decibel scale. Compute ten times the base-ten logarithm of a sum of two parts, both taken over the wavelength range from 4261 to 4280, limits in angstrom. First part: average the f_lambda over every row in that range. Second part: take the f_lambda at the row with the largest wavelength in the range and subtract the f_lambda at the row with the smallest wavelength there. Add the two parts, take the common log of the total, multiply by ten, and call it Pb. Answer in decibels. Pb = 8.97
